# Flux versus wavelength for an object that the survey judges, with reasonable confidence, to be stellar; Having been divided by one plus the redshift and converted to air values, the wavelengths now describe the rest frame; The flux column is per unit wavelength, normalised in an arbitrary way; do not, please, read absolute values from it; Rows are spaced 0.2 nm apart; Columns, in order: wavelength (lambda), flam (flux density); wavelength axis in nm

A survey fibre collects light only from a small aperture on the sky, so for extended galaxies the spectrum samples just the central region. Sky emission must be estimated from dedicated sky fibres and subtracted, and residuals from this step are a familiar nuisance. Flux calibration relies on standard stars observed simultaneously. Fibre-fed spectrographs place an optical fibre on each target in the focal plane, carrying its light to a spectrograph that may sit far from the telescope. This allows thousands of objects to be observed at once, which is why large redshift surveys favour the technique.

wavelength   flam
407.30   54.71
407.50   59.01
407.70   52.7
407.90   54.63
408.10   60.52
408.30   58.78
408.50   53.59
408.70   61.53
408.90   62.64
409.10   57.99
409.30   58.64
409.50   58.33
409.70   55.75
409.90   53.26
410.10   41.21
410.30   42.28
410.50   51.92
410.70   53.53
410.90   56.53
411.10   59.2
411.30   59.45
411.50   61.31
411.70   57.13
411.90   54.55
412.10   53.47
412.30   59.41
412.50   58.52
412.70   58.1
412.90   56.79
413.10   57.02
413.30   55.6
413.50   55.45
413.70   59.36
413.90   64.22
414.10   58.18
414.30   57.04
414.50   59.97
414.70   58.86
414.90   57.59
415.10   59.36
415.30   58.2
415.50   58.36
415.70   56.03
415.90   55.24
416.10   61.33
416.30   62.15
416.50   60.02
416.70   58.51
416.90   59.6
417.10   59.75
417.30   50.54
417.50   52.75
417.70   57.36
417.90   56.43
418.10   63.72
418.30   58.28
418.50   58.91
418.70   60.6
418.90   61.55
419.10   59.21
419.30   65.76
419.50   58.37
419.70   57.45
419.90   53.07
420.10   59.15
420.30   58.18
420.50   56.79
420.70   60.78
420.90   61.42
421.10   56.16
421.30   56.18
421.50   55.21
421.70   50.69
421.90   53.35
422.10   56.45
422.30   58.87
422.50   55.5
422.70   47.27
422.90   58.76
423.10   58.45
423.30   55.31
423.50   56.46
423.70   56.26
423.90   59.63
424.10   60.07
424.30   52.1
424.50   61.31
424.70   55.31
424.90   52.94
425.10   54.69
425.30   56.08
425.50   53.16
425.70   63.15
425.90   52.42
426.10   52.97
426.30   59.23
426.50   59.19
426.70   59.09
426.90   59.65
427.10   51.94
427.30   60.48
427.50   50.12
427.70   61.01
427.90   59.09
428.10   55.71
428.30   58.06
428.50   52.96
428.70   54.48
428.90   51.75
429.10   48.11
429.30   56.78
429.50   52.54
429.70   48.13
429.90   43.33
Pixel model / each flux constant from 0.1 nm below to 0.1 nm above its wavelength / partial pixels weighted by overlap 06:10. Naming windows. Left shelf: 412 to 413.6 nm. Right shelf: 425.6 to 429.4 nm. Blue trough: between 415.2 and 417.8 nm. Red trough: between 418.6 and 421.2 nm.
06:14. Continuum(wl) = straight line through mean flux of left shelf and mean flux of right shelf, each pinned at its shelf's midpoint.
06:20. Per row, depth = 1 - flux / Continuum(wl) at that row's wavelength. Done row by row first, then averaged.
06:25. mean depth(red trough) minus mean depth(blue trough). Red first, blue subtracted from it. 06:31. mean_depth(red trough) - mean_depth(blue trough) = -0.0282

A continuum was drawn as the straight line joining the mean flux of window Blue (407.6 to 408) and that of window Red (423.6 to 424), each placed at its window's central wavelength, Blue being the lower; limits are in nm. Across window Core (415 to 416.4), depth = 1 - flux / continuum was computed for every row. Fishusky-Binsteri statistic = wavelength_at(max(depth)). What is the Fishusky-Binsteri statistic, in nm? 415.90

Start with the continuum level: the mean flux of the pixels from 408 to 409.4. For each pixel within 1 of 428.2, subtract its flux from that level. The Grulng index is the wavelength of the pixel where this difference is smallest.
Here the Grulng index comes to 427.70 nm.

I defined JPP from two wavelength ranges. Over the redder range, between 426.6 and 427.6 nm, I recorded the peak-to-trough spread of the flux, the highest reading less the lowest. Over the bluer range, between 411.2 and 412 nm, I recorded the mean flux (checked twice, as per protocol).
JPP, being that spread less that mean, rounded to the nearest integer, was -48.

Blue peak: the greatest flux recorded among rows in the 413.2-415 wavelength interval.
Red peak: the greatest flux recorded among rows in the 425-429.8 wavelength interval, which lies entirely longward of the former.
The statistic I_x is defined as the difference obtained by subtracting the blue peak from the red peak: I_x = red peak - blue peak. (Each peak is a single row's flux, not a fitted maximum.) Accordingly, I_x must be -1.1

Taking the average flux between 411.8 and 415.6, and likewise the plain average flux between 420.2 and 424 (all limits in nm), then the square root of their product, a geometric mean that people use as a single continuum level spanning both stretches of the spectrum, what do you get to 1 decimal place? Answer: 57.1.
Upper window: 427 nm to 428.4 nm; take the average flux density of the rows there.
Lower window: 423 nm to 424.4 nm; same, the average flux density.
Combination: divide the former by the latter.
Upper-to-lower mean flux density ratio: 0.995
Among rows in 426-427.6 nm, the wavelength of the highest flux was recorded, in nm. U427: 427.30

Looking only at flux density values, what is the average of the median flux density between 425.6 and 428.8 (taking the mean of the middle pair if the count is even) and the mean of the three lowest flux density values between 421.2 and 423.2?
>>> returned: 54.5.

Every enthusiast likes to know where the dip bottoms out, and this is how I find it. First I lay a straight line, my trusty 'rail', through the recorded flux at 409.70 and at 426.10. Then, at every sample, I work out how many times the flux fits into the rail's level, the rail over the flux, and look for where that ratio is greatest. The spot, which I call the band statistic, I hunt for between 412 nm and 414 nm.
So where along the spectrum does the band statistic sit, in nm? 412.10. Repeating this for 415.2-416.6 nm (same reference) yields 415.90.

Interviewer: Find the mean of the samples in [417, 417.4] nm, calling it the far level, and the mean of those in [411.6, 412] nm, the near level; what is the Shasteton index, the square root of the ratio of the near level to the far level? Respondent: 1.01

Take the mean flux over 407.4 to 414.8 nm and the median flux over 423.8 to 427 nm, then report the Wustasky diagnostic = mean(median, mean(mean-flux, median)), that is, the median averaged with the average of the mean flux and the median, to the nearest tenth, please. 57.4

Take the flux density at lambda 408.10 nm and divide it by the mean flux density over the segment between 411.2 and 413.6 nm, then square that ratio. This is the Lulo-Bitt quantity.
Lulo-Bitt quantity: 1.12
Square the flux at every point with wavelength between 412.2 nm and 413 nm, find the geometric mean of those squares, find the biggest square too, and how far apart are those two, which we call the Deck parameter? 143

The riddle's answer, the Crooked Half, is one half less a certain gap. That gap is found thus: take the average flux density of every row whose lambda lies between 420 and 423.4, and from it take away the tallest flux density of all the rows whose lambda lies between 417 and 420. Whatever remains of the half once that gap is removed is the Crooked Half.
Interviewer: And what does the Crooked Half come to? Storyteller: 10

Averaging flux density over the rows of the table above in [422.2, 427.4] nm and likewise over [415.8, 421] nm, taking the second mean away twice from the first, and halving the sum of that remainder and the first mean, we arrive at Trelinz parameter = -2.2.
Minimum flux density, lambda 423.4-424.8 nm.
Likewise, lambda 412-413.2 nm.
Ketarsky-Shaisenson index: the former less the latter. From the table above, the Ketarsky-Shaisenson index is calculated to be -1.4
